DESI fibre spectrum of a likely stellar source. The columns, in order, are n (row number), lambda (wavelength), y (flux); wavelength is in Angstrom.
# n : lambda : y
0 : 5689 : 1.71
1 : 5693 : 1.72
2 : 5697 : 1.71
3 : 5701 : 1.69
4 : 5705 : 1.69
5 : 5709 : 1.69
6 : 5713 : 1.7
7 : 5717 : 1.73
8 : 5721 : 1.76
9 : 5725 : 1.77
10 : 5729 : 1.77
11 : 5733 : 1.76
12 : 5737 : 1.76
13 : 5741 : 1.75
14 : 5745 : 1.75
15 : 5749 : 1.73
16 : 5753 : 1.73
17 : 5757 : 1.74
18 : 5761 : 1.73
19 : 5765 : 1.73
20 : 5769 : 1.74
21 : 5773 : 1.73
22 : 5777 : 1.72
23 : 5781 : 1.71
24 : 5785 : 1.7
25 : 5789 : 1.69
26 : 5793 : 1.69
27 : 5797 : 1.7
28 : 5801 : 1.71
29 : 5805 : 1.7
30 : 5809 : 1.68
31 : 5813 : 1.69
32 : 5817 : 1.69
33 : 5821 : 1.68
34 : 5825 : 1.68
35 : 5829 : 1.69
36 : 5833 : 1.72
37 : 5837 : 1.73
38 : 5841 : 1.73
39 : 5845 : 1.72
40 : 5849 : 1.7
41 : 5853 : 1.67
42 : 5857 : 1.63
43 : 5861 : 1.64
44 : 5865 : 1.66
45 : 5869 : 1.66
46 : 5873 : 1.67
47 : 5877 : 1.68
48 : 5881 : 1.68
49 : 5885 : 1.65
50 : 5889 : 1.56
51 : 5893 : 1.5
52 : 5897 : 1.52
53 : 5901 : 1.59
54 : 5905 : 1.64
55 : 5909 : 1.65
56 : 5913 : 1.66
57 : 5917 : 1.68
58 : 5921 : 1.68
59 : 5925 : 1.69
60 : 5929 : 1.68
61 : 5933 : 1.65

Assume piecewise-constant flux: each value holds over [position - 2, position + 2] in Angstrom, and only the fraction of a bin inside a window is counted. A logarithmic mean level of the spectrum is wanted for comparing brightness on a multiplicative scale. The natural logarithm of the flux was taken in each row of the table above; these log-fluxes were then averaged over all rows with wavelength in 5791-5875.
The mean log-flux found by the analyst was 0.523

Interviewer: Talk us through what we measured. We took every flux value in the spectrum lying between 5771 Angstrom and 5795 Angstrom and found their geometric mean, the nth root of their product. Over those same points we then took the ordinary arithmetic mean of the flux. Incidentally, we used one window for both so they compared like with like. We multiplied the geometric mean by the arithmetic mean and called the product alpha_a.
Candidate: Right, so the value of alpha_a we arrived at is 2.91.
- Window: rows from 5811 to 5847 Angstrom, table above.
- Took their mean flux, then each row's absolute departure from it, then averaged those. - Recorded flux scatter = 0.019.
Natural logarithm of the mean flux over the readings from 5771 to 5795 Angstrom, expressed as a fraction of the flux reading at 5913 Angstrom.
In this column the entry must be 0.028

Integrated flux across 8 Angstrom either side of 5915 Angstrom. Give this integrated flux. 26.7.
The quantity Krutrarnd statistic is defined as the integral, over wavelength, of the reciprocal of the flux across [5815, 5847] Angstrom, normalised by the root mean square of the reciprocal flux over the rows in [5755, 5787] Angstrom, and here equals 32.4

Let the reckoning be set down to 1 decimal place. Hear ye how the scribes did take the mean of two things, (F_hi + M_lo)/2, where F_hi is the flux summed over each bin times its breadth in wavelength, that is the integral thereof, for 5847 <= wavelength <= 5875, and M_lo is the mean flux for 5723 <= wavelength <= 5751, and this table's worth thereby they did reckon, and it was 24.1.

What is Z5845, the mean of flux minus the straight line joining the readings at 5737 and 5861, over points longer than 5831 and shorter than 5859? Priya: 0.045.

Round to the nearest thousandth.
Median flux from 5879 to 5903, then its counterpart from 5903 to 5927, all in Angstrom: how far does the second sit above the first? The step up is 0.095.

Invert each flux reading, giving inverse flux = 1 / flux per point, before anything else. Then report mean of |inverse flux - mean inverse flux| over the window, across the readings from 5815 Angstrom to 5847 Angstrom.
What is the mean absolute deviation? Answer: 0.0069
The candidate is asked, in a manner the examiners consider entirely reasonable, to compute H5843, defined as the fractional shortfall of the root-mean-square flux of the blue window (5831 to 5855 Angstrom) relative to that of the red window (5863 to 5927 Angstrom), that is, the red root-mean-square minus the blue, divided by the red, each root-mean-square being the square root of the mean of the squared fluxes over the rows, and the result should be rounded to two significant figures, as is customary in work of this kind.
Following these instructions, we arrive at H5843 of -0.046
